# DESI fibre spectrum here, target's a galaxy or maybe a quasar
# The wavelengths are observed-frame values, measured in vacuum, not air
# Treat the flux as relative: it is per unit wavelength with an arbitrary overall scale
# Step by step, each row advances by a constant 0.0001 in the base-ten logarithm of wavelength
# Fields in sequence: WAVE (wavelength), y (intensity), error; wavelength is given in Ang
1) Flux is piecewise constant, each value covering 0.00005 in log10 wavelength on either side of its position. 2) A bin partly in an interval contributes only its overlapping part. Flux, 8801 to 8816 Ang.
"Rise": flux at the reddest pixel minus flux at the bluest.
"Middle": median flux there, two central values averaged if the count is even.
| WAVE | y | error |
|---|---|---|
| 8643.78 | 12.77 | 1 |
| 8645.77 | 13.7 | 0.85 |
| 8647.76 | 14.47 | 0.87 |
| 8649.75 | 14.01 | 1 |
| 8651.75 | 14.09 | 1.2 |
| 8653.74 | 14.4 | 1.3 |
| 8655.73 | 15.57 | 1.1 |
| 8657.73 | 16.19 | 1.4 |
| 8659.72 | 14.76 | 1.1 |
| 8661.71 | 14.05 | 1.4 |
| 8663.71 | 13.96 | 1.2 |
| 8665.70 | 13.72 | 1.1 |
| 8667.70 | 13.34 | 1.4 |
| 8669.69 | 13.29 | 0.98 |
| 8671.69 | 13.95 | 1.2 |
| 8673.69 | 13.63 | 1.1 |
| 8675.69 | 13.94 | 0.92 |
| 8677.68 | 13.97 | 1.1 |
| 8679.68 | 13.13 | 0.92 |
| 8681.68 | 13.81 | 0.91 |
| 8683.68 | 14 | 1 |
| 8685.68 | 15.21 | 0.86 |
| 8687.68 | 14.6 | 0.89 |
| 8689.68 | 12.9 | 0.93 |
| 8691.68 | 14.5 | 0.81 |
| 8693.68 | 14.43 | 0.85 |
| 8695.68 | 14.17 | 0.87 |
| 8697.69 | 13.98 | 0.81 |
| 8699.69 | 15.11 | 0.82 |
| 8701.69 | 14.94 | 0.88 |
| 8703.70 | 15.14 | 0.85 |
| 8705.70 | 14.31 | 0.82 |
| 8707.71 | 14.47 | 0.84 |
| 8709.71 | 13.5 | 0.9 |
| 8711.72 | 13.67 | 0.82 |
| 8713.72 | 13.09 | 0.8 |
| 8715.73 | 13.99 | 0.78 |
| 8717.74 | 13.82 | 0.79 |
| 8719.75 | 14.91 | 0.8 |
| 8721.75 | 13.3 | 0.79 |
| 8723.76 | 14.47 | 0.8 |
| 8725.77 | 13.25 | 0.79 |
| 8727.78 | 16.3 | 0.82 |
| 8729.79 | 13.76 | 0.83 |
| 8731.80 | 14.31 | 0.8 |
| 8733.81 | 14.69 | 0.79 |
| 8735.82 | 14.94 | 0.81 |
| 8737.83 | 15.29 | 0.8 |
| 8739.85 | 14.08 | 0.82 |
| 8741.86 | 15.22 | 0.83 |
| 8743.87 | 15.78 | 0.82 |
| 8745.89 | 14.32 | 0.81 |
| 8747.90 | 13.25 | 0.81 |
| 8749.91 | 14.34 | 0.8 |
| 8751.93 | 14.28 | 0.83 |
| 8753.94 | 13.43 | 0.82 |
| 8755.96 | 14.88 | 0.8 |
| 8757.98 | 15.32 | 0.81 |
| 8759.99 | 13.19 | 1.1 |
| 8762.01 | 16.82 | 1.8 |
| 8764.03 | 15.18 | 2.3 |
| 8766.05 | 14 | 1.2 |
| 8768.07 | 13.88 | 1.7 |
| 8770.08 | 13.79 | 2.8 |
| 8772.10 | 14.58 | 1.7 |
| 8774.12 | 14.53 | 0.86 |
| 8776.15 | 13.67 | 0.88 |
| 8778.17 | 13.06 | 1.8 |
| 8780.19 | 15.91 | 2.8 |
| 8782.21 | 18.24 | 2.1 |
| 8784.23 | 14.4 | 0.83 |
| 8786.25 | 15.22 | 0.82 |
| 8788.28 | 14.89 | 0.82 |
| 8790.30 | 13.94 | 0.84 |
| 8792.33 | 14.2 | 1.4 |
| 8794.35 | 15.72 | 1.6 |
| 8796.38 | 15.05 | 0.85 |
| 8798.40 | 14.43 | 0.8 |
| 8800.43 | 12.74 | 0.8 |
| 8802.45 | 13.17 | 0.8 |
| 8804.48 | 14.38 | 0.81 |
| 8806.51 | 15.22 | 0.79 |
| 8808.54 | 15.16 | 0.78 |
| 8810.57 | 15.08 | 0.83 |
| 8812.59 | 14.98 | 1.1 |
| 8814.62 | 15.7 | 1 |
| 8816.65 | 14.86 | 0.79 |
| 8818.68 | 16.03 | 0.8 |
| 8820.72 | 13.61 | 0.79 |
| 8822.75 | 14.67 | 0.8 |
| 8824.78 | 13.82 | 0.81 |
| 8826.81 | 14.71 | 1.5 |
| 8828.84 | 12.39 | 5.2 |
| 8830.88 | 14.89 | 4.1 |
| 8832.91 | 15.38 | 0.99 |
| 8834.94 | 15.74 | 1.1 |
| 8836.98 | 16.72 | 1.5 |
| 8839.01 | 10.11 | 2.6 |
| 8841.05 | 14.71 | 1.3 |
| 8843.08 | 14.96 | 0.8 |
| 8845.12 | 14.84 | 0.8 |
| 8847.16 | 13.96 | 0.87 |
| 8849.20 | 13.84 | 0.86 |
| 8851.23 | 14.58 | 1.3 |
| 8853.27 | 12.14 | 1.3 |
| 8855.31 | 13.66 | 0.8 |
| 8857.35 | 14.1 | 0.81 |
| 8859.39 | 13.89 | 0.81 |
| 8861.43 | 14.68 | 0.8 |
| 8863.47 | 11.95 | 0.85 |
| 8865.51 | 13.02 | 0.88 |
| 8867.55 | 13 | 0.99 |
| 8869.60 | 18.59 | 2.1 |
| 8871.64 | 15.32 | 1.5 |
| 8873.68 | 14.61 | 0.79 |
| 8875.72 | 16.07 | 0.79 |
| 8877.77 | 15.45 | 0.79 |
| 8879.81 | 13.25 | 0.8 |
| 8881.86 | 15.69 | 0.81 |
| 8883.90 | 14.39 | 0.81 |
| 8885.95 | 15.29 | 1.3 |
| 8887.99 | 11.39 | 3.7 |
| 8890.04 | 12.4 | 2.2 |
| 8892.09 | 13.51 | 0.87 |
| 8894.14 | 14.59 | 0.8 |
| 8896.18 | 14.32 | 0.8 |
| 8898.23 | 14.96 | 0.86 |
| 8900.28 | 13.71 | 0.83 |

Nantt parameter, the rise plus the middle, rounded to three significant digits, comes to 17.6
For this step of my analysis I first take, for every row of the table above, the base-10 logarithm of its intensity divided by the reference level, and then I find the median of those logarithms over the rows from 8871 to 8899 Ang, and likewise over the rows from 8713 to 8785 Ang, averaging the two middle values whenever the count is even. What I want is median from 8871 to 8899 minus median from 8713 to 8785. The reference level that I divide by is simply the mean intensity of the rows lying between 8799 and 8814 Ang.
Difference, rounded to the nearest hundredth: 0.01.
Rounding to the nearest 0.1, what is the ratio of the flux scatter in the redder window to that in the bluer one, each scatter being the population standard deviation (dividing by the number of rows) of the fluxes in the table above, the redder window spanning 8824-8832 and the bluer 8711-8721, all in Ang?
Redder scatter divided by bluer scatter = 1.7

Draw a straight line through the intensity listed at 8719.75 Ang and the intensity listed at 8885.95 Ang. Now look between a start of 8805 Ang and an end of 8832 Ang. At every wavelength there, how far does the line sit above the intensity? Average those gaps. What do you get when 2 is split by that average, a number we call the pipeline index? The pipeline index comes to 4.6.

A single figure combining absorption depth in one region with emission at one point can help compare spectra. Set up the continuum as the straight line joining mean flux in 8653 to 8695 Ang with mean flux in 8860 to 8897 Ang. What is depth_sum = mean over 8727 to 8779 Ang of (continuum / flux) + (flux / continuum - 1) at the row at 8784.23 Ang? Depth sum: 1.00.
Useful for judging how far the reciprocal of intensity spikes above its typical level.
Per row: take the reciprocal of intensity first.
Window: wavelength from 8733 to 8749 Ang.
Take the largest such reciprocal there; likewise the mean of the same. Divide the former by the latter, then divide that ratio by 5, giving 0.221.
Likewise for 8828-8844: 0.278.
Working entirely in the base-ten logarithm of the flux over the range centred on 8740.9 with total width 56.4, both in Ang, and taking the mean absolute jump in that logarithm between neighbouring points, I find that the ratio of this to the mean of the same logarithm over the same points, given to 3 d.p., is 0.030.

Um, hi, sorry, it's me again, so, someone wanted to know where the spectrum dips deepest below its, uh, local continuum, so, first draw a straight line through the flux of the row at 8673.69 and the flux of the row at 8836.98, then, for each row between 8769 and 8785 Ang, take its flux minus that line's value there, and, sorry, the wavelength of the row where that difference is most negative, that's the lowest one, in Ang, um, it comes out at 8778.17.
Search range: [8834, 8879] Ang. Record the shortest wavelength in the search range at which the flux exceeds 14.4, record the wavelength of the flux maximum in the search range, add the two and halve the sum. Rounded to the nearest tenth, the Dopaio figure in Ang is 8852.3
